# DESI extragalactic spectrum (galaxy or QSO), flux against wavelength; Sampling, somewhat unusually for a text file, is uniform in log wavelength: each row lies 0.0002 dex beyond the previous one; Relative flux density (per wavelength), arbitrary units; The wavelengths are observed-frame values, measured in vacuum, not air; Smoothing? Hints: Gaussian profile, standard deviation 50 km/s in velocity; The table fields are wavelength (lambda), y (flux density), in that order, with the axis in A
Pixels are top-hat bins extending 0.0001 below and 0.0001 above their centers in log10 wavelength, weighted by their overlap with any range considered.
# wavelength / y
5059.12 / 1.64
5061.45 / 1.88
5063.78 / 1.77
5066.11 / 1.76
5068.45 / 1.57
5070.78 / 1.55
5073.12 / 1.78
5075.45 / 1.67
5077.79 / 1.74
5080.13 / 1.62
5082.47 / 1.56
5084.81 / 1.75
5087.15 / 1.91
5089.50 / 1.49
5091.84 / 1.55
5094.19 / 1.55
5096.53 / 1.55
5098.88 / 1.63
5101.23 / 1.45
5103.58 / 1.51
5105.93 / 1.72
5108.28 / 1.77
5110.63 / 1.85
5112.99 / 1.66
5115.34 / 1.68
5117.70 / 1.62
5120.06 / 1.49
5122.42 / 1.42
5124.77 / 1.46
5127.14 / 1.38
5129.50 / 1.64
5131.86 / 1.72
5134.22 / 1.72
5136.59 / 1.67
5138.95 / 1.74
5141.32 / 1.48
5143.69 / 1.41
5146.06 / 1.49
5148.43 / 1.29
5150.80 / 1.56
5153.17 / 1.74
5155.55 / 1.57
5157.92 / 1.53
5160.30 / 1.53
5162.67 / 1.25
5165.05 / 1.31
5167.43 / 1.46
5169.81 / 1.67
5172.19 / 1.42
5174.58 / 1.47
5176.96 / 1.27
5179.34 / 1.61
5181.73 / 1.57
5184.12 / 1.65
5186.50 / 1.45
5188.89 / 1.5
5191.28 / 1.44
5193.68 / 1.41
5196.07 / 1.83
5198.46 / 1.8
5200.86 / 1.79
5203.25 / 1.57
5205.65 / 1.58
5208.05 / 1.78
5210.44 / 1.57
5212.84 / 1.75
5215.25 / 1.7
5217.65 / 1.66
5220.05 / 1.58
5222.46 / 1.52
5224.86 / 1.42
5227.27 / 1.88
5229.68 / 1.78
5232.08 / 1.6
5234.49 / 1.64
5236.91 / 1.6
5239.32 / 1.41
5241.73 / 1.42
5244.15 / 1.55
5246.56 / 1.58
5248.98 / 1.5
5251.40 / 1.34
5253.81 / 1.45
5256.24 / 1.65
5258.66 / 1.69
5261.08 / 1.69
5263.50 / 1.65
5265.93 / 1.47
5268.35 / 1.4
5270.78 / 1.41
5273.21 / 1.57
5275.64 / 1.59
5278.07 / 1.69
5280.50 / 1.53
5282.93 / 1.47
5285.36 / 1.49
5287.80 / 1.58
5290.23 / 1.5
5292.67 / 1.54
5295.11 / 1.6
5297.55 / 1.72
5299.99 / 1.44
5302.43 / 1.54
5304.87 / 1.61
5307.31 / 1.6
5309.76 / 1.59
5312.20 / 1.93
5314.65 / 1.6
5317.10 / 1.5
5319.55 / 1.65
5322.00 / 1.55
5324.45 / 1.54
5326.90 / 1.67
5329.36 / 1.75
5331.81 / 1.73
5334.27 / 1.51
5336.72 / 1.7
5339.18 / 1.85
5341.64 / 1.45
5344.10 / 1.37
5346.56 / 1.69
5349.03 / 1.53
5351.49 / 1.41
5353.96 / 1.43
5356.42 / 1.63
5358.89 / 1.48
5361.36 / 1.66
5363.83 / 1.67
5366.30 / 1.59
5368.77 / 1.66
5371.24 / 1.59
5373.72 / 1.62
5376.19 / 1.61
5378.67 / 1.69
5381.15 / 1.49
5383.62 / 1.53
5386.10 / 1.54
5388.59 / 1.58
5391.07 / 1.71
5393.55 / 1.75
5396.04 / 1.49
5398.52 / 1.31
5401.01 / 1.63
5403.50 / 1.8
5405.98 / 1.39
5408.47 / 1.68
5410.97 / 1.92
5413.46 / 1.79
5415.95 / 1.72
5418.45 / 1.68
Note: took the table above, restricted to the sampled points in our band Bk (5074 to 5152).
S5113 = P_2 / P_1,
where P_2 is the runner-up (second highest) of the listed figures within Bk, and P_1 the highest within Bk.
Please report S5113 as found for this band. 0.969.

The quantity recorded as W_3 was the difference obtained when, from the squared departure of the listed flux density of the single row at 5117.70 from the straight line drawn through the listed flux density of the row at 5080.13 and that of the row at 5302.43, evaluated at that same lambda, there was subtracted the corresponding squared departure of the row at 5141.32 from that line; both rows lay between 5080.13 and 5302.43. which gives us -0.014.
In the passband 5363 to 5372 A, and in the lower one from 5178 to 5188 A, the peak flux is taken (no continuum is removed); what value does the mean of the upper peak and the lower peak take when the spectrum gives 1.66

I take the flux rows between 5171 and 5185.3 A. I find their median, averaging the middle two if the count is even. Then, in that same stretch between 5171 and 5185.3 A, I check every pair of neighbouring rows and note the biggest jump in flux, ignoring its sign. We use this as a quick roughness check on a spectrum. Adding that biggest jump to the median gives 1.86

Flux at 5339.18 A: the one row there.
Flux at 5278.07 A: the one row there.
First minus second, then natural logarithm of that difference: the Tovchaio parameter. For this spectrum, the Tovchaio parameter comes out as -1.8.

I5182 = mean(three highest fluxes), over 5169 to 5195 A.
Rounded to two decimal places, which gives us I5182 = 1.64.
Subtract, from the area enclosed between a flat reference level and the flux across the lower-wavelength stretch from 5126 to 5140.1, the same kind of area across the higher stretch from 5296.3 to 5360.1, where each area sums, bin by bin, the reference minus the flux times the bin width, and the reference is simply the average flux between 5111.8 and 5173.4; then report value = 2.3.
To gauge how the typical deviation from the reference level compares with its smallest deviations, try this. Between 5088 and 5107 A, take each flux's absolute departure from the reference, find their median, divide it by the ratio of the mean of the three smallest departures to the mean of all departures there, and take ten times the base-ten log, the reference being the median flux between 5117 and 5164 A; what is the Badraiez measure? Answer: -10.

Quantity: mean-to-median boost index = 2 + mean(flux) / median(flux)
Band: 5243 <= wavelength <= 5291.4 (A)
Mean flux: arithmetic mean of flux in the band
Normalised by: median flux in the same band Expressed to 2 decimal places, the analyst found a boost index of 3.00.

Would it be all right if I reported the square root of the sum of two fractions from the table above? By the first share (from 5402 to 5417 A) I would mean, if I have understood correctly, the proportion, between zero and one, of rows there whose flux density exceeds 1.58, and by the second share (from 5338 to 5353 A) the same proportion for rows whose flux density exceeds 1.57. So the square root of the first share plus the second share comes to 1.08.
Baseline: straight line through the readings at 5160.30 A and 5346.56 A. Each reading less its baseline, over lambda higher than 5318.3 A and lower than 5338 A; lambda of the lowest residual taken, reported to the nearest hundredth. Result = 5334.27 A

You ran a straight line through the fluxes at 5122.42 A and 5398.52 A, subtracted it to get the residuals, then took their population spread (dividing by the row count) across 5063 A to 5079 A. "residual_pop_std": 0.090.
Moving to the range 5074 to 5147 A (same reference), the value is 0.130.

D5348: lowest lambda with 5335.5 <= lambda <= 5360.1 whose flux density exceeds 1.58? 5336.72 A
